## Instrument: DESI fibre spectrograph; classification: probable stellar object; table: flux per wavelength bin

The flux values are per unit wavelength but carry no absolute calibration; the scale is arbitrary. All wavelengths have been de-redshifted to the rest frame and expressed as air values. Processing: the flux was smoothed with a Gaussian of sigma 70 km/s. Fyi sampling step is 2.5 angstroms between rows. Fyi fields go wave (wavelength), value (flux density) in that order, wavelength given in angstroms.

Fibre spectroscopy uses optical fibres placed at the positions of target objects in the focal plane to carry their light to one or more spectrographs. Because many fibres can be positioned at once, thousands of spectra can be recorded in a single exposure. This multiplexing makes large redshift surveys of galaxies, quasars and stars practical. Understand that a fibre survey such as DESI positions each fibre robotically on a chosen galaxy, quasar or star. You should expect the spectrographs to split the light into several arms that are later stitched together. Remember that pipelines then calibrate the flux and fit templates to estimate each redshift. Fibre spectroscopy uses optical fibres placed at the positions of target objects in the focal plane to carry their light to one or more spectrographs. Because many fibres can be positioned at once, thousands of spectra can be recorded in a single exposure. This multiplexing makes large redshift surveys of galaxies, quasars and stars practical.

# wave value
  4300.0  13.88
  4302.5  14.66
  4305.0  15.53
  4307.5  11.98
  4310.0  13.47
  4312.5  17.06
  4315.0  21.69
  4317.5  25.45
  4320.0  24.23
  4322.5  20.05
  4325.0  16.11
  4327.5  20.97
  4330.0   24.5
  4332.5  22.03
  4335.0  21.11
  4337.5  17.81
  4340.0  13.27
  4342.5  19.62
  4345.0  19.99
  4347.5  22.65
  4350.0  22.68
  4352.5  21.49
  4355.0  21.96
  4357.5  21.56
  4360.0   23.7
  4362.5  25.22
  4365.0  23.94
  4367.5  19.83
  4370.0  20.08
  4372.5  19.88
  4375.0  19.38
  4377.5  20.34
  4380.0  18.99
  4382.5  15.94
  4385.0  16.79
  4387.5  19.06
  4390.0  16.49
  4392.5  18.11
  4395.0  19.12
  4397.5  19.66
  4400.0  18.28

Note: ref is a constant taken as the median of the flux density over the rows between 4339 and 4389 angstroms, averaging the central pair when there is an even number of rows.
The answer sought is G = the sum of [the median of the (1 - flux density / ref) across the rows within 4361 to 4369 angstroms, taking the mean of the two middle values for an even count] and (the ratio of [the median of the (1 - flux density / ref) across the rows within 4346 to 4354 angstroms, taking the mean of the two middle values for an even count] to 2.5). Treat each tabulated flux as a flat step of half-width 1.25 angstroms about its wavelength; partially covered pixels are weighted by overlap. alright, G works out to -0.25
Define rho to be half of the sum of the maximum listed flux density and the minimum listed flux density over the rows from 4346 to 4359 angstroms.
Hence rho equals 22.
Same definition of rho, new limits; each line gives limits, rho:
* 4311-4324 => 21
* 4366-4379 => 20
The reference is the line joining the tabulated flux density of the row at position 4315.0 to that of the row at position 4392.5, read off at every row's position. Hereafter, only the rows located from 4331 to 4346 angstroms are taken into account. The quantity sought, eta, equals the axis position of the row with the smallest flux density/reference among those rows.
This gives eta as 4340.0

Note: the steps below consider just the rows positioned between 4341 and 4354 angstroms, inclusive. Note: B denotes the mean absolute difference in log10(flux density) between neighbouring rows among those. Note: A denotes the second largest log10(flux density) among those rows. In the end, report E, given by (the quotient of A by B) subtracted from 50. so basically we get -13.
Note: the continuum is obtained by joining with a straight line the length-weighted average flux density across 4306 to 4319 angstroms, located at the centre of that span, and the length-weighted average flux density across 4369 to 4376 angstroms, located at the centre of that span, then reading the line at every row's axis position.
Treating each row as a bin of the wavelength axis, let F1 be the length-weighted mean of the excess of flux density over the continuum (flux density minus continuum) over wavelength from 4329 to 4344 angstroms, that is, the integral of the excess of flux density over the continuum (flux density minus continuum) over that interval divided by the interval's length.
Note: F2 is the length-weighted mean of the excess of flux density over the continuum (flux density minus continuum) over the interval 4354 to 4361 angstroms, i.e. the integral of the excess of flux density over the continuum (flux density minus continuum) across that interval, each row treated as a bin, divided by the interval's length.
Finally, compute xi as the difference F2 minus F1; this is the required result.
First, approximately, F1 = 0.9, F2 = 3.0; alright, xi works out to 2.1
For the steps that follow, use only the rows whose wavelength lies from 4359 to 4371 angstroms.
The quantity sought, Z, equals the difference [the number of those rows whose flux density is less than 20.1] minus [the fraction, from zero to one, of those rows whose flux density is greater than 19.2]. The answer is 1.0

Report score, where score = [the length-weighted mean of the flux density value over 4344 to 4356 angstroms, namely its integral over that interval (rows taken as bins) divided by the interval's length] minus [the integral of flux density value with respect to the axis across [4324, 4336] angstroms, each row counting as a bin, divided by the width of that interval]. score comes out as 0.7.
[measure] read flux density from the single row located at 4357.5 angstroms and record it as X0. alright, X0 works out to 21.56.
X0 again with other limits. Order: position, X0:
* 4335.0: 21.11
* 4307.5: 11.98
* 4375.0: 19.38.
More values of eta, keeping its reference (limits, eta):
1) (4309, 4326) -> 4310.0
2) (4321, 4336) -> 4325.0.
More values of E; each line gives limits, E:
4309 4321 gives 31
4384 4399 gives 17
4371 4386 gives 10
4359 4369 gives 19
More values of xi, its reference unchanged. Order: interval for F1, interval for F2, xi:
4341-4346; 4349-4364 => 2.9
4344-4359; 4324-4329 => -2.1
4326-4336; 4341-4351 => -1.5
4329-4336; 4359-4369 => -0.4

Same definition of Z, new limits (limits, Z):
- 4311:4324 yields 1.2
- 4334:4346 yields 3.4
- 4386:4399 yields 4.8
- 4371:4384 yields 3.4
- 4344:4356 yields 0.0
